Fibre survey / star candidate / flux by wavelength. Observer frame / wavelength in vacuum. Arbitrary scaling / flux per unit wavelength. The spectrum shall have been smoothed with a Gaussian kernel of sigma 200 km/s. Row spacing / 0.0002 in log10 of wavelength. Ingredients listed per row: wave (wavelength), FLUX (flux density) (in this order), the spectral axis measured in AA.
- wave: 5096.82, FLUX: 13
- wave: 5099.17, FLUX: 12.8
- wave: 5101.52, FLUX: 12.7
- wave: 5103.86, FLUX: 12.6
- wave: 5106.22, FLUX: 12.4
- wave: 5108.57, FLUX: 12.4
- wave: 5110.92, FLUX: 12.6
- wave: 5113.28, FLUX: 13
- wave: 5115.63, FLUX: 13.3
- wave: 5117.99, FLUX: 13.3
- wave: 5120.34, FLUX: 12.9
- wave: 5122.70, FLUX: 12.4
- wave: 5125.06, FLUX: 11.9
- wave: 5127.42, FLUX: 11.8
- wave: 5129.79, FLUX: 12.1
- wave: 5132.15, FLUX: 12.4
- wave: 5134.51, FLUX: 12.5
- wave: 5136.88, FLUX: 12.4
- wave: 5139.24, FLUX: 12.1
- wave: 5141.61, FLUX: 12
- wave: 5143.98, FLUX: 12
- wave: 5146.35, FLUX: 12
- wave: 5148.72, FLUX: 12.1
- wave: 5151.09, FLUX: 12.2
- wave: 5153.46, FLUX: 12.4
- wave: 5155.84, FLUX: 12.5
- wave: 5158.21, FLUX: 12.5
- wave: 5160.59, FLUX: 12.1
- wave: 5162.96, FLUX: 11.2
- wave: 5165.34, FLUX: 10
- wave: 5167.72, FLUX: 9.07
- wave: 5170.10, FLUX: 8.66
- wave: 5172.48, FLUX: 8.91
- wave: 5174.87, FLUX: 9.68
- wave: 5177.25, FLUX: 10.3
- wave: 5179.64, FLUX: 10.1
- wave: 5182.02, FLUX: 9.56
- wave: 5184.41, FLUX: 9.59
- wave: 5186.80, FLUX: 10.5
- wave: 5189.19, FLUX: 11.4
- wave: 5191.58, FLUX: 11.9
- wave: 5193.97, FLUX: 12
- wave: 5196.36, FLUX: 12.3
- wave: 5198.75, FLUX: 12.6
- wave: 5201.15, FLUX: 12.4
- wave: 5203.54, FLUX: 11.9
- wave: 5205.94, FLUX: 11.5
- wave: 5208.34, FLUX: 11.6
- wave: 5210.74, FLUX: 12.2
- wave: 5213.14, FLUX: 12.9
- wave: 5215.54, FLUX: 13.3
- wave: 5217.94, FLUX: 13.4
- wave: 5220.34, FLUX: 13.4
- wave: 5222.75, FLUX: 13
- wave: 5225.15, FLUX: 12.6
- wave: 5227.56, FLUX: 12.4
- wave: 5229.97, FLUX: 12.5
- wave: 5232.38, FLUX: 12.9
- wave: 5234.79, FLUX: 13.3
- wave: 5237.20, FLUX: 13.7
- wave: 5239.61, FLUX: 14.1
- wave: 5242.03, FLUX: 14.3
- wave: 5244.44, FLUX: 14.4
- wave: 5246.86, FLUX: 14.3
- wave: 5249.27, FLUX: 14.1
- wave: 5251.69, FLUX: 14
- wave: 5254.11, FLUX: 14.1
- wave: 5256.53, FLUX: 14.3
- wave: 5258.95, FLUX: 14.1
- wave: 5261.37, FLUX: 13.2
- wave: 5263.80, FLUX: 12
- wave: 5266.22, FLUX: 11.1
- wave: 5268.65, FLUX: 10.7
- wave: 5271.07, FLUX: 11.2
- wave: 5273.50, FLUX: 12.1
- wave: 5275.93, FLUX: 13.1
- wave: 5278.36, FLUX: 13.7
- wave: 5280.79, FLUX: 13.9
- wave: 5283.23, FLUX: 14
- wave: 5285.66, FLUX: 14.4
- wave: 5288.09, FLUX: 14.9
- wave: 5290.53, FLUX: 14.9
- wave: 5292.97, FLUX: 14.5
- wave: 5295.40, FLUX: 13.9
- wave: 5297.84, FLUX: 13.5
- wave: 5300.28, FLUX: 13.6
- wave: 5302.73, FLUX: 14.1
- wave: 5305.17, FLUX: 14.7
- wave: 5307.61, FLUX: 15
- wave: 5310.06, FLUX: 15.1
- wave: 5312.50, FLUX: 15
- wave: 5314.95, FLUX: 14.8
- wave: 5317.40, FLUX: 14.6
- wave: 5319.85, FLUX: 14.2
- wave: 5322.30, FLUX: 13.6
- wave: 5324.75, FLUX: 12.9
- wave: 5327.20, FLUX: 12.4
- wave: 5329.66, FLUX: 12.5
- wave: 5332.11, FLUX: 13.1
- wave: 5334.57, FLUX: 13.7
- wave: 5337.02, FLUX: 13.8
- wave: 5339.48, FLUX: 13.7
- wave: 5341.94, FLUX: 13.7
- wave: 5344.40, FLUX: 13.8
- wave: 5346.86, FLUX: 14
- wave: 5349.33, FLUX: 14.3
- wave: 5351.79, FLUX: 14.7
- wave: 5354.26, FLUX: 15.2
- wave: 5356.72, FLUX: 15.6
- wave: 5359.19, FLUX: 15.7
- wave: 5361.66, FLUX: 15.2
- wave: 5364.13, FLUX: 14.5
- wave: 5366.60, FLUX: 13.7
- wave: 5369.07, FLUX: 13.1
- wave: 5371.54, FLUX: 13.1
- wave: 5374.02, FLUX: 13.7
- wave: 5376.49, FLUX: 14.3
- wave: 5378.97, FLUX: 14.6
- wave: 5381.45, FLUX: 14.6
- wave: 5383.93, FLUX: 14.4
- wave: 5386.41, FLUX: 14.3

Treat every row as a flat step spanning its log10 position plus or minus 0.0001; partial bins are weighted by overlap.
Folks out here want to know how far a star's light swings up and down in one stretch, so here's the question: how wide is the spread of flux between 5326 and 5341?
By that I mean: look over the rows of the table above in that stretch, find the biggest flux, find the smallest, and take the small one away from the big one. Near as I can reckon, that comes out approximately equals 1.4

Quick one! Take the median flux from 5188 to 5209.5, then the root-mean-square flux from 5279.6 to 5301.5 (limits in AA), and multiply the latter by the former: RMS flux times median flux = 169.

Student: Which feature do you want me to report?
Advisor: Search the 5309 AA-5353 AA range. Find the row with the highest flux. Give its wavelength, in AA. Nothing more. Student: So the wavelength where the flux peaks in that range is 5310.06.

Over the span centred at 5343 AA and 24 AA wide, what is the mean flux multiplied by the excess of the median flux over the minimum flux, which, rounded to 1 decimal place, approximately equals 9.8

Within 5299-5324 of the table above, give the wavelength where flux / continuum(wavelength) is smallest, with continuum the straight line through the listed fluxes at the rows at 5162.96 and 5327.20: 5322.30 AA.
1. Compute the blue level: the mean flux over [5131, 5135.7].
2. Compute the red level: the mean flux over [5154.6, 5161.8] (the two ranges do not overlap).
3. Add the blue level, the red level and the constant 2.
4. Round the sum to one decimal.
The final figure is 26.8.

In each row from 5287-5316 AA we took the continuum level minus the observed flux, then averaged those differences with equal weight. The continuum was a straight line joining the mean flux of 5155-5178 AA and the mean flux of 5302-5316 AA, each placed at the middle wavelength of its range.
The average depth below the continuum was 0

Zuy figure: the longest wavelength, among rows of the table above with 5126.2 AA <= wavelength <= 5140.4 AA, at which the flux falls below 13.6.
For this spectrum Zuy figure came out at 5139.24 AA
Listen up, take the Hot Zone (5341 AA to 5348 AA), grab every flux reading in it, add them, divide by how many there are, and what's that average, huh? 13.8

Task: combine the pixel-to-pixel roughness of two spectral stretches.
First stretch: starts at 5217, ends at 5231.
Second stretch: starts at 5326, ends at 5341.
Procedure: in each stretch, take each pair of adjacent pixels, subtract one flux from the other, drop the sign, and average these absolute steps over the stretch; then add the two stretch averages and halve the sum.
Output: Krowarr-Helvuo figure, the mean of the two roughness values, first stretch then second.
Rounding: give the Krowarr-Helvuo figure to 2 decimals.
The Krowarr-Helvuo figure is 0.26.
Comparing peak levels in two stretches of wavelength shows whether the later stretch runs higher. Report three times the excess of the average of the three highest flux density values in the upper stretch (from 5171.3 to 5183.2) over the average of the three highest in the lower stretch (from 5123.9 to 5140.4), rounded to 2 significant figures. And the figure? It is -7.2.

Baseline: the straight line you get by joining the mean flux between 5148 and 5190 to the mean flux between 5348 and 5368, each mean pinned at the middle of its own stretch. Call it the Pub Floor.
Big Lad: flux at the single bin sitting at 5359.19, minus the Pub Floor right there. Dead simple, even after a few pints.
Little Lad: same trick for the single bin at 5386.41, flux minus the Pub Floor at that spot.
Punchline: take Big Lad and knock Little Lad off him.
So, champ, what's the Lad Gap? 2.0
